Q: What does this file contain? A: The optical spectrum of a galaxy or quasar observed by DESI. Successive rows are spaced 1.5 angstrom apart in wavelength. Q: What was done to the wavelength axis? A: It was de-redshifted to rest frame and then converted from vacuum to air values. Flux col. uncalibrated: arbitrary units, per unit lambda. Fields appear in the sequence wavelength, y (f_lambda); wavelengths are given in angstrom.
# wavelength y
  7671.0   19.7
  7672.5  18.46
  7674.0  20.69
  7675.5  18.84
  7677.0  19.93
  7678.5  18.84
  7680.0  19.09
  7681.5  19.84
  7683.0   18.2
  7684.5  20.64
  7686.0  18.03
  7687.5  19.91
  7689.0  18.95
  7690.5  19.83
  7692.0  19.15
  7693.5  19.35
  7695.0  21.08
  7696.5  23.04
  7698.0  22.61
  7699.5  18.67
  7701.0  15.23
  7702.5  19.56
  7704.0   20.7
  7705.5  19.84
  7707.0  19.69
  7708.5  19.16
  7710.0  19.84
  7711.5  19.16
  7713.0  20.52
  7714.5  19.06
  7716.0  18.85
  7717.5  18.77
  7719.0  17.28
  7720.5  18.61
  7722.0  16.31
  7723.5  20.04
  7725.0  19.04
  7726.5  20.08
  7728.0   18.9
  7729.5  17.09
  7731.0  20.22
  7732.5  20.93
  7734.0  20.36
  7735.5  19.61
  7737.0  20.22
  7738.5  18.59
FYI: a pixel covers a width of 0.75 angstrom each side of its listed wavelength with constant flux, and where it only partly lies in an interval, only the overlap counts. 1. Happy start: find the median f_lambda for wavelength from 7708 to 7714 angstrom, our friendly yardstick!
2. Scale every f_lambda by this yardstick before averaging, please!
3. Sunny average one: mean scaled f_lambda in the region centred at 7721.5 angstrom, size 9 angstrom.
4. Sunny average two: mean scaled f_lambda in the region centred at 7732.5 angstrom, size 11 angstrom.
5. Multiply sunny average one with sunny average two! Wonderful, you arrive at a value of 0.95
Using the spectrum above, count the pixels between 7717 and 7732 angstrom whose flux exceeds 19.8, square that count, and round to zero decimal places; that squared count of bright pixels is 9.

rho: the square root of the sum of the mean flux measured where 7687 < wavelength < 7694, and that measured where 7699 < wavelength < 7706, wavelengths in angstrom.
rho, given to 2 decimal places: 6.18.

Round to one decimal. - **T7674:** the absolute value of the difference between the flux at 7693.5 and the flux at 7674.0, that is 1.3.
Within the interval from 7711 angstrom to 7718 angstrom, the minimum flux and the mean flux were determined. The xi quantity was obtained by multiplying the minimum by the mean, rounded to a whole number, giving 362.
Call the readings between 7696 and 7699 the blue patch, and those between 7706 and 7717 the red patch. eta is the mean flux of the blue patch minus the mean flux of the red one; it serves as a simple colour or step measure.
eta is 3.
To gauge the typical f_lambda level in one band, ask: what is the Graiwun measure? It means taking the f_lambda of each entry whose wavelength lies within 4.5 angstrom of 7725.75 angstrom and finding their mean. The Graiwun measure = 18.6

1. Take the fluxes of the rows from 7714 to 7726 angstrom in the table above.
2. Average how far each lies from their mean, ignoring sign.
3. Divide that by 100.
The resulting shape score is 0.0085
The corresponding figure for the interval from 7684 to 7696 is 0.0075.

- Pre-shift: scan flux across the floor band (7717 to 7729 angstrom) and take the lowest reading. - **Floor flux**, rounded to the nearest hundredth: 16.31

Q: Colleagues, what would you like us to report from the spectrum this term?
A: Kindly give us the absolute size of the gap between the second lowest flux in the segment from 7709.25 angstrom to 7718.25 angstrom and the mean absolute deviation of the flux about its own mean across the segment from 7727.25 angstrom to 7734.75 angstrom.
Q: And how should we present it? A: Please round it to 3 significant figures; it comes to 17.6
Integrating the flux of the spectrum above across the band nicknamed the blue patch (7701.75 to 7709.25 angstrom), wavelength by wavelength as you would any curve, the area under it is 148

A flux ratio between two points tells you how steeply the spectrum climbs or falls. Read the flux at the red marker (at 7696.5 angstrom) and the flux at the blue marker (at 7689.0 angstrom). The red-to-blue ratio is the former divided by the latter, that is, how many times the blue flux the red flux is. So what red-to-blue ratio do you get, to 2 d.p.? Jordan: 1.22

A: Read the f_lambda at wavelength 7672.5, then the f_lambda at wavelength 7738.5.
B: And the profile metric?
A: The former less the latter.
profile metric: -0.1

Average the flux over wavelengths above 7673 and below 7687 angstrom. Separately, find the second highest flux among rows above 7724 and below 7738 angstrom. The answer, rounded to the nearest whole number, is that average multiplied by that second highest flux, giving 394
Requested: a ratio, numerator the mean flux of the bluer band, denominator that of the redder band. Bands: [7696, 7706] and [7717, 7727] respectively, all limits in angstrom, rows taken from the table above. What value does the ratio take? 1.07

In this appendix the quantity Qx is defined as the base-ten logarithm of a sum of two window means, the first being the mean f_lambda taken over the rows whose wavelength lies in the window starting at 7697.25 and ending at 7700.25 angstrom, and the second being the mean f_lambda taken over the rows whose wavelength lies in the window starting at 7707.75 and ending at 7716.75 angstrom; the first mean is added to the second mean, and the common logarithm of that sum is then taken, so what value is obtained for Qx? 1.60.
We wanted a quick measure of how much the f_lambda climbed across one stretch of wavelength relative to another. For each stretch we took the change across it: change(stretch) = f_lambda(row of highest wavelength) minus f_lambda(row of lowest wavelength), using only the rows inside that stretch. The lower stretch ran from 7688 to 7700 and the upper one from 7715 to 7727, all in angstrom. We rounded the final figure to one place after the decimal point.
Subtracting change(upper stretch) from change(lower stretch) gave -1.5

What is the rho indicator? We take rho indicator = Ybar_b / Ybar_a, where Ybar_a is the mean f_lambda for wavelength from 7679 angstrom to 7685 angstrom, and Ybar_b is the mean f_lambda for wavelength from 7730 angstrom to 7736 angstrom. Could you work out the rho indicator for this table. 1.04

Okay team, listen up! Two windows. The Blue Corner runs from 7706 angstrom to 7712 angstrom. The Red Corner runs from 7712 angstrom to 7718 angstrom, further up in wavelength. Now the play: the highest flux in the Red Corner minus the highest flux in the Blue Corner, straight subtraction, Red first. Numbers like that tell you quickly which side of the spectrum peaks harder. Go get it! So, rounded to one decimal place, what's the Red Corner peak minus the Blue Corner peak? 0.7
